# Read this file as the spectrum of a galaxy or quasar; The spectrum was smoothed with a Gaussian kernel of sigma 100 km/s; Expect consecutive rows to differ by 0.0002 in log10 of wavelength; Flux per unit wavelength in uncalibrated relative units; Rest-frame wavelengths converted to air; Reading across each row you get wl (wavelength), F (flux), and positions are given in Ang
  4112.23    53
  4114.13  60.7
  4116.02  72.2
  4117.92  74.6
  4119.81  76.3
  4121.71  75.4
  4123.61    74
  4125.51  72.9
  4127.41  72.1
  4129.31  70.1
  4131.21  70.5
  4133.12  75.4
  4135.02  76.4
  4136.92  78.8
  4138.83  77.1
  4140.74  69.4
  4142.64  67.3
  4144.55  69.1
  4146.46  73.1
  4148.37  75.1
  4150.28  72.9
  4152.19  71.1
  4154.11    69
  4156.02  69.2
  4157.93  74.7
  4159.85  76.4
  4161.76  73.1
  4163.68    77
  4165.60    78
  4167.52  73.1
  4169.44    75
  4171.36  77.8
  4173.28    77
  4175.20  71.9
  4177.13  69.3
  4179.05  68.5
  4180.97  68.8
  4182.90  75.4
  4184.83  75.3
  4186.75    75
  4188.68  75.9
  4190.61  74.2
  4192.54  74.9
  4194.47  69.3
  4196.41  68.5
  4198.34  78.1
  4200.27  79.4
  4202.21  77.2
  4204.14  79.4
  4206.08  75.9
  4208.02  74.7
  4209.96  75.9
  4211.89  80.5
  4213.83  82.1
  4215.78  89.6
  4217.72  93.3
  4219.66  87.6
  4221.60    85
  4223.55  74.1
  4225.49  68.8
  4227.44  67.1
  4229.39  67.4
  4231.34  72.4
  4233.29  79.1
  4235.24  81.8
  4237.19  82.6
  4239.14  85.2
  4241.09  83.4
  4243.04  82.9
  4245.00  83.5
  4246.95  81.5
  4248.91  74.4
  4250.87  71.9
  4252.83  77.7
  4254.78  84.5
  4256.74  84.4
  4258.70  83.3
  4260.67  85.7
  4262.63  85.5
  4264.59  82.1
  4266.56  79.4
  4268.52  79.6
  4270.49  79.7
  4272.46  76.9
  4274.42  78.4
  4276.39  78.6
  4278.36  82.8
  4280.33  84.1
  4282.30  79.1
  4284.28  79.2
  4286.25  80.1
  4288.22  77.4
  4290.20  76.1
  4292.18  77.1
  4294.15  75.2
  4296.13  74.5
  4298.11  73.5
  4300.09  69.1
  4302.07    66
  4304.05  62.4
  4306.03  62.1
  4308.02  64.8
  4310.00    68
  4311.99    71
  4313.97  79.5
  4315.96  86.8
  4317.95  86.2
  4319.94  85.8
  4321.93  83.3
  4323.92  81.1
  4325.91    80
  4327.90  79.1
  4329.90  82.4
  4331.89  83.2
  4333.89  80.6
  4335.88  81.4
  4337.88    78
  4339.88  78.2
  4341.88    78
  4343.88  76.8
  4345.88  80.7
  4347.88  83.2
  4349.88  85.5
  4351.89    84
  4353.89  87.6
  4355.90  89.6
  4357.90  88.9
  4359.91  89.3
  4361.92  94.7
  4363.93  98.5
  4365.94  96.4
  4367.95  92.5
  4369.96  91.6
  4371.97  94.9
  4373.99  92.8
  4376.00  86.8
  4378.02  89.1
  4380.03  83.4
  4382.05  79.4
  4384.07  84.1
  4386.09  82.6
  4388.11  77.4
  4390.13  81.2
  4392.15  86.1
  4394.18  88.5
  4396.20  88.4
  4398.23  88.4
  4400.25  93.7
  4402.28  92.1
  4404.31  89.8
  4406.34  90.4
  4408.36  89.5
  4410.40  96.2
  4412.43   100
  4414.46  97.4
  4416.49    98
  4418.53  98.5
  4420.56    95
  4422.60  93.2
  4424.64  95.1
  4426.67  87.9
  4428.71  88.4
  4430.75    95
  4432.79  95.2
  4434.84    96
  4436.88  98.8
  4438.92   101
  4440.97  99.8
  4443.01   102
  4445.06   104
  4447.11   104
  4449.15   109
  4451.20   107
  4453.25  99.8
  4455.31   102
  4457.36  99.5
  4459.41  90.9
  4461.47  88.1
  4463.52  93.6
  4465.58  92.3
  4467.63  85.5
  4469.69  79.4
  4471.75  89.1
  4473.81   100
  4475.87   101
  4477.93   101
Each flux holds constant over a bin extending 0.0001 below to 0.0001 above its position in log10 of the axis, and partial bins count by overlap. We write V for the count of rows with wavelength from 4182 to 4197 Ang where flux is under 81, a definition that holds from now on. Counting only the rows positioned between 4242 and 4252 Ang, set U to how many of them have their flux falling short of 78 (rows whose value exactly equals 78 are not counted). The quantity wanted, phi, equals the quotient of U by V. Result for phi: 0.25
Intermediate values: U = 2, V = 8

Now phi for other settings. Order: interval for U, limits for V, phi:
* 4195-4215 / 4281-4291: 1.00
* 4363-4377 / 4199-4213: 0.00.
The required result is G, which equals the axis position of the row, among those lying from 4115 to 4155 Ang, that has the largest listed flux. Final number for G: 4136.92 Ang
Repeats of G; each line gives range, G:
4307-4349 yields 4315.96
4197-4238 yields 4217.72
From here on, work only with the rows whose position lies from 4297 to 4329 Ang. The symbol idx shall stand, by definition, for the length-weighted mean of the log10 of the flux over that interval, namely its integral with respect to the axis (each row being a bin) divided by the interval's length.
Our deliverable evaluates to 1.87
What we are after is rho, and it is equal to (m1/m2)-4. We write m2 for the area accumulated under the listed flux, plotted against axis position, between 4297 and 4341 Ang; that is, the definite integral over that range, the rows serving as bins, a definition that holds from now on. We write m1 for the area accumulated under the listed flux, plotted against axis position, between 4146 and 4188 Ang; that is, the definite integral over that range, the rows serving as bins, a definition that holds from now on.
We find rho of -3.08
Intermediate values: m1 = 3088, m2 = 3365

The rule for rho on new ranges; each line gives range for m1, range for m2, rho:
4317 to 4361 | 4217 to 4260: -2.93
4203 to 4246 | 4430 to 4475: -3.21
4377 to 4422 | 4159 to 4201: -2.71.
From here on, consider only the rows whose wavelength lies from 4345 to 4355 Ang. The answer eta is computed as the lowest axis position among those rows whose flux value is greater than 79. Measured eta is 4345.88 Ang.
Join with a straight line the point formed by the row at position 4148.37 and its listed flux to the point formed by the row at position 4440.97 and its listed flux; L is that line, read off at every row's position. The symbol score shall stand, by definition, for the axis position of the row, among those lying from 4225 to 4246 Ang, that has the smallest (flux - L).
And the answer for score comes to 4227.44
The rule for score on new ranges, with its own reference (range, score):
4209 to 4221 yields 4209.96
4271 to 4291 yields 4290.20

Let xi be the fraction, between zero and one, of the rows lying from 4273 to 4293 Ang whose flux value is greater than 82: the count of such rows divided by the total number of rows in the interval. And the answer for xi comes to 0.2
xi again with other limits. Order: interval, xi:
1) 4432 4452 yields 1.0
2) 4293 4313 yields 0.0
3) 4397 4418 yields 1.0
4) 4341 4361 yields 0.7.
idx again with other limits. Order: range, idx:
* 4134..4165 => 1.86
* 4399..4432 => 1.97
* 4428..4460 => 2.00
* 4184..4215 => 1.88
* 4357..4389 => 1.95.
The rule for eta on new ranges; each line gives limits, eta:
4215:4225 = 4215.78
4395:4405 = 4396.20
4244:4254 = 4245.00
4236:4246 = 4237.19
